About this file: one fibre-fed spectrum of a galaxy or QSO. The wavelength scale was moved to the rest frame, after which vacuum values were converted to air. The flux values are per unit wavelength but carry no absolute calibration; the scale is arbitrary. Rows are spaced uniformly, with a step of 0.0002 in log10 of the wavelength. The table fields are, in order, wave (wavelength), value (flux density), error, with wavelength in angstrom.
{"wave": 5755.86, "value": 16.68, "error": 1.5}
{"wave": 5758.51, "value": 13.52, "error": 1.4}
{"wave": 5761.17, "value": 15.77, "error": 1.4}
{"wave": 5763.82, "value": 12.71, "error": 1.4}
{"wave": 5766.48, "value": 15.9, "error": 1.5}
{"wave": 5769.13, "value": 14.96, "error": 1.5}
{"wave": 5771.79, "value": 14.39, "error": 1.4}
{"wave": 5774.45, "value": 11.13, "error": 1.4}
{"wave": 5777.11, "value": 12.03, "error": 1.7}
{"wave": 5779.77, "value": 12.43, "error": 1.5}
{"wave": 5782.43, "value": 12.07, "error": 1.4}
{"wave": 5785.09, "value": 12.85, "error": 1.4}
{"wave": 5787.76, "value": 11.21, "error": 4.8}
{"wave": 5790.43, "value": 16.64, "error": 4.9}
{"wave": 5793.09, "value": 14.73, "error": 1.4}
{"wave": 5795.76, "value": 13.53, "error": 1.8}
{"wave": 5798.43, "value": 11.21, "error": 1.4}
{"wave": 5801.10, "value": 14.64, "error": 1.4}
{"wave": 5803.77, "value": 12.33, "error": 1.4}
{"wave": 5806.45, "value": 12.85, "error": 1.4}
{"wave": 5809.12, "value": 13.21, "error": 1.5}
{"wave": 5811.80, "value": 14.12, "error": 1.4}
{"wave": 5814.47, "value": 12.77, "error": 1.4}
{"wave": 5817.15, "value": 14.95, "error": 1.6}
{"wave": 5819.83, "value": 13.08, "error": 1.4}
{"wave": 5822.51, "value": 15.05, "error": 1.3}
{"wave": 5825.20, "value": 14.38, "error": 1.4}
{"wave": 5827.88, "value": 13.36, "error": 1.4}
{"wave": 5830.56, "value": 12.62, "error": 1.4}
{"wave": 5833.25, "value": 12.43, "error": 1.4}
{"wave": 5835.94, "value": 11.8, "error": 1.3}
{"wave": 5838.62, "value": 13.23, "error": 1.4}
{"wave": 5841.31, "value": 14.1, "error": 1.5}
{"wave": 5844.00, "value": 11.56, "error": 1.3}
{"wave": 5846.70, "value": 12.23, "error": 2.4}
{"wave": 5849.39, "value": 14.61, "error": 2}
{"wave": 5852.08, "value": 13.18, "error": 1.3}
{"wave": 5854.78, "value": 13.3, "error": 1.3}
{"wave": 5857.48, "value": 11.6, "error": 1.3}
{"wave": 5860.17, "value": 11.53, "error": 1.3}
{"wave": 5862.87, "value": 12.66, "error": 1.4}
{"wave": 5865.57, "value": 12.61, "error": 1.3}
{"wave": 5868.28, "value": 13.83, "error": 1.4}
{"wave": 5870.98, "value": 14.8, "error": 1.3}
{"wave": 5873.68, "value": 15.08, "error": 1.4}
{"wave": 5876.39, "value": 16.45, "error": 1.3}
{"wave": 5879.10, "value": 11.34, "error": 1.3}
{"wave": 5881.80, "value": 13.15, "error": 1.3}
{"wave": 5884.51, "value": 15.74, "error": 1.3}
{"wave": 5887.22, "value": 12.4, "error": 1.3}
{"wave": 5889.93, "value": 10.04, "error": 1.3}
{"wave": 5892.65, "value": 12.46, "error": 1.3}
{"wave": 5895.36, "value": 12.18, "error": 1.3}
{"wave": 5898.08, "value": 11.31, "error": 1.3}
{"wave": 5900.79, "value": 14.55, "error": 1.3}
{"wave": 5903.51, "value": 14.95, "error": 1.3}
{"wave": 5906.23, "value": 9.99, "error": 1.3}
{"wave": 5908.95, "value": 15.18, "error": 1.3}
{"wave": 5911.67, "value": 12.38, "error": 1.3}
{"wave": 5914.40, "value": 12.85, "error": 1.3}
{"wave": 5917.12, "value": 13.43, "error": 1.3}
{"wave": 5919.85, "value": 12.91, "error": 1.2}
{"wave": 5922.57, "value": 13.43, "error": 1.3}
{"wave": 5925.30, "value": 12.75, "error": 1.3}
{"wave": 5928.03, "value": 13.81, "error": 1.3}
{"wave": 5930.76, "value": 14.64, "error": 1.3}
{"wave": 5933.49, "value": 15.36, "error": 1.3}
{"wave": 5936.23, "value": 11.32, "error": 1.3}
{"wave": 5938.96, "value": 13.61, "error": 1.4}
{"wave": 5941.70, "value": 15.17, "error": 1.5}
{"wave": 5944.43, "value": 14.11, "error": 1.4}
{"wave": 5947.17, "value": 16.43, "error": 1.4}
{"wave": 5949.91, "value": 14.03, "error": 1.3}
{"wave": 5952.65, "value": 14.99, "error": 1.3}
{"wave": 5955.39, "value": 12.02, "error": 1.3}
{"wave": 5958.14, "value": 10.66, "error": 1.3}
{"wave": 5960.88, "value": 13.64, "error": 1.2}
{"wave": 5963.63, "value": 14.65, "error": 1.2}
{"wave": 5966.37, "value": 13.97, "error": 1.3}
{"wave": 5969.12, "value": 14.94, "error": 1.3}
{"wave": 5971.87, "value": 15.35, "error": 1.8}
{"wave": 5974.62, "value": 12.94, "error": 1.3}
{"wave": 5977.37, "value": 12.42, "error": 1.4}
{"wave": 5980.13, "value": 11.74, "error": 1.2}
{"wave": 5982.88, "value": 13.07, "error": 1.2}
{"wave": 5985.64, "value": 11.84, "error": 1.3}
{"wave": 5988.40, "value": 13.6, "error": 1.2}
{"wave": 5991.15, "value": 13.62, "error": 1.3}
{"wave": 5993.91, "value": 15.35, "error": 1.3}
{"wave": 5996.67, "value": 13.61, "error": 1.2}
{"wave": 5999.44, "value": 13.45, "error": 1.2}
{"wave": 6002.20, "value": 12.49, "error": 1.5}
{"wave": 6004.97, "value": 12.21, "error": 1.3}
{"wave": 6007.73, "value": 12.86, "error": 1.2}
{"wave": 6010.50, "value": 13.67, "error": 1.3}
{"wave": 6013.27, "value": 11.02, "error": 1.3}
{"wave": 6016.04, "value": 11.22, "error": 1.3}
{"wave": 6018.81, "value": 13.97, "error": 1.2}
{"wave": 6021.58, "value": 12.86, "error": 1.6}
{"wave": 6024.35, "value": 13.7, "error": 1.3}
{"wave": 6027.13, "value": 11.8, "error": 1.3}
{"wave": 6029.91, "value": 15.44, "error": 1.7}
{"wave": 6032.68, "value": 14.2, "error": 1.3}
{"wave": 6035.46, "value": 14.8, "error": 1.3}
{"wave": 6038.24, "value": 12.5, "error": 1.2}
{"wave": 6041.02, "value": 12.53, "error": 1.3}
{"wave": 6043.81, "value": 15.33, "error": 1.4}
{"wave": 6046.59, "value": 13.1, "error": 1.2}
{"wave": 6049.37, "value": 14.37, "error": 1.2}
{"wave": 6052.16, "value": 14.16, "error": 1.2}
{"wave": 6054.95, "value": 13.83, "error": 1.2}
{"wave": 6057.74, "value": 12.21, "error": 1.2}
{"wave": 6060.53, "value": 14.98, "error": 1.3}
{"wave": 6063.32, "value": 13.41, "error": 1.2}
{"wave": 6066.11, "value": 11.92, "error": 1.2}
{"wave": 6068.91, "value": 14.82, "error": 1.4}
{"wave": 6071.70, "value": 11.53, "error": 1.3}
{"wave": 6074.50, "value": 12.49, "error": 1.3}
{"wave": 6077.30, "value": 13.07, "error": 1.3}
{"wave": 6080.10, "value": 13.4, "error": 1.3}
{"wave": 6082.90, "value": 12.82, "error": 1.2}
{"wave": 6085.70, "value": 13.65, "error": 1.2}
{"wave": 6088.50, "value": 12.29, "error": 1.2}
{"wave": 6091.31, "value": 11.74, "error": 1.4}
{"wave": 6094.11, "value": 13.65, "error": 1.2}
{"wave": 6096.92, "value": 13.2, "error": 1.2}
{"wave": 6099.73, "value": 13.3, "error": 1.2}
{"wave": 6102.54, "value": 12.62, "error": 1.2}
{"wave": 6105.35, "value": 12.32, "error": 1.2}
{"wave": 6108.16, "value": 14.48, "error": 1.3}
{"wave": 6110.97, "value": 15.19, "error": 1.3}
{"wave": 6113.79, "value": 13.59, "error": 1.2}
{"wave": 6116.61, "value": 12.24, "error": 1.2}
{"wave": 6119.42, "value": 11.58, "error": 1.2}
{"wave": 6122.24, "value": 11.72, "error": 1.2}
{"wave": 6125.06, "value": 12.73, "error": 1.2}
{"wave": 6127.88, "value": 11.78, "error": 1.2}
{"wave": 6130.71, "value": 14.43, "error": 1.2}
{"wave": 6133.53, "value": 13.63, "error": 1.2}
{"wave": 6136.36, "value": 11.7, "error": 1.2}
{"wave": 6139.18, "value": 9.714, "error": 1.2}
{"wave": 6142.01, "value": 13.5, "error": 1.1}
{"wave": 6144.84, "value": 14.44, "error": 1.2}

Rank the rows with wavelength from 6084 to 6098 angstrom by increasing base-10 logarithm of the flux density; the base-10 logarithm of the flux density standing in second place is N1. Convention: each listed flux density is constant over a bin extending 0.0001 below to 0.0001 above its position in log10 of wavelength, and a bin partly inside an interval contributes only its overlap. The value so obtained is 1.090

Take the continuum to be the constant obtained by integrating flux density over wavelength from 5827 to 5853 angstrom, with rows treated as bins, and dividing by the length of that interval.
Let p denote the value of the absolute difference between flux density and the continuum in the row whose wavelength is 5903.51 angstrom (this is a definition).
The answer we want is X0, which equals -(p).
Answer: -2.0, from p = 2.0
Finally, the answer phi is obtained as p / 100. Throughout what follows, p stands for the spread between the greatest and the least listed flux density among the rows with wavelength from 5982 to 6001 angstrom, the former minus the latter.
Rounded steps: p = 3.5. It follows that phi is 0.0351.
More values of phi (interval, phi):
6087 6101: 0.0191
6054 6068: 0.0306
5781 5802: 0.0543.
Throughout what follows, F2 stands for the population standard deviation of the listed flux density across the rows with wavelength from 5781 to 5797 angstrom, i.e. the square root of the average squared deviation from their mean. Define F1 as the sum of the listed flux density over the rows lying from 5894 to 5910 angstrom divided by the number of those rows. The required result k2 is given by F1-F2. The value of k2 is 11.2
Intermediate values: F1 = 13.0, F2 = 1.8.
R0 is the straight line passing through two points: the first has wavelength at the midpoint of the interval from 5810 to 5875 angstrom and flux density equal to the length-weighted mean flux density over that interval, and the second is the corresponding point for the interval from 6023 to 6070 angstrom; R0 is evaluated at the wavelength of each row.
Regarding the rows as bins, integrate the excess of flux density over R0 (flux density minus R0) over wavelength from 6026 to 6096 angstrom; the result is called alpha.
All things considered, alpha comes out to -26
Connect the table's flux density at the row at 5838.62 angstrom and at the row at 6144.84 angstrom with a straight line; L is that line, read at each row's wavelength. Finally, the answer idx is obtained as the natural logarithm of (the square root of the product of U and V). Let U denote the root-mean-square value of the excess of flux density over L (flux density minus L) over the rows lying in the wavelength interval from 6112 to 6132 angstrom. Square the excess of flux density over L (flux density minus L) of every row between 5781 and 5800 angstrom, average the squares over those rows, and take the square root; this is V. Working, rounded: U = 2.0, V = 1.84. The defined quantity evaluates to 0.7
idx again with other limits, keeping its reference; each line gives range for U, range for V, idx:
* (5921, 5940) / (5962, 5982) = 0.2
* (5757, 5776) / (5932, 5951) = 0.6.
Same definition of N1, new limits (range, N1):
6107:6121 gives 1.088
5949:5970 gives 1.080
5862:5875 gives 1.102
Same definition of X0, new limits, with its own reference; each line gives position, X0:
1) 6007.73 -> 0.0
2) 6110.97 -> -2.3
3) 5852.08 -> -0.3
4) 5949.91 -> -1.1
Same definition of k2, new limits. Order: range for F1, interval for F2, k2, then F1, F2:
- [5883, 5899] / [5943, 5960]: 10.5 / 12.4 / 1.9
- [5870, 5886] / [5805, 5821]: 13.6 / 14.4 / 0.8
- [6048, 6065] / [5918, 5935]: 12.9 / 13.8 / 0.9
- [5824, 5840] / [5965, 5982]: 11.7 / 13.0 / 1.3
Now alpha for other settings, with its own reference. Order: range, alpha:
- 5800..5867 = -10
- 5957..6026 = -30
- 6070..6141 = -75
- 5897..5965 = 5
